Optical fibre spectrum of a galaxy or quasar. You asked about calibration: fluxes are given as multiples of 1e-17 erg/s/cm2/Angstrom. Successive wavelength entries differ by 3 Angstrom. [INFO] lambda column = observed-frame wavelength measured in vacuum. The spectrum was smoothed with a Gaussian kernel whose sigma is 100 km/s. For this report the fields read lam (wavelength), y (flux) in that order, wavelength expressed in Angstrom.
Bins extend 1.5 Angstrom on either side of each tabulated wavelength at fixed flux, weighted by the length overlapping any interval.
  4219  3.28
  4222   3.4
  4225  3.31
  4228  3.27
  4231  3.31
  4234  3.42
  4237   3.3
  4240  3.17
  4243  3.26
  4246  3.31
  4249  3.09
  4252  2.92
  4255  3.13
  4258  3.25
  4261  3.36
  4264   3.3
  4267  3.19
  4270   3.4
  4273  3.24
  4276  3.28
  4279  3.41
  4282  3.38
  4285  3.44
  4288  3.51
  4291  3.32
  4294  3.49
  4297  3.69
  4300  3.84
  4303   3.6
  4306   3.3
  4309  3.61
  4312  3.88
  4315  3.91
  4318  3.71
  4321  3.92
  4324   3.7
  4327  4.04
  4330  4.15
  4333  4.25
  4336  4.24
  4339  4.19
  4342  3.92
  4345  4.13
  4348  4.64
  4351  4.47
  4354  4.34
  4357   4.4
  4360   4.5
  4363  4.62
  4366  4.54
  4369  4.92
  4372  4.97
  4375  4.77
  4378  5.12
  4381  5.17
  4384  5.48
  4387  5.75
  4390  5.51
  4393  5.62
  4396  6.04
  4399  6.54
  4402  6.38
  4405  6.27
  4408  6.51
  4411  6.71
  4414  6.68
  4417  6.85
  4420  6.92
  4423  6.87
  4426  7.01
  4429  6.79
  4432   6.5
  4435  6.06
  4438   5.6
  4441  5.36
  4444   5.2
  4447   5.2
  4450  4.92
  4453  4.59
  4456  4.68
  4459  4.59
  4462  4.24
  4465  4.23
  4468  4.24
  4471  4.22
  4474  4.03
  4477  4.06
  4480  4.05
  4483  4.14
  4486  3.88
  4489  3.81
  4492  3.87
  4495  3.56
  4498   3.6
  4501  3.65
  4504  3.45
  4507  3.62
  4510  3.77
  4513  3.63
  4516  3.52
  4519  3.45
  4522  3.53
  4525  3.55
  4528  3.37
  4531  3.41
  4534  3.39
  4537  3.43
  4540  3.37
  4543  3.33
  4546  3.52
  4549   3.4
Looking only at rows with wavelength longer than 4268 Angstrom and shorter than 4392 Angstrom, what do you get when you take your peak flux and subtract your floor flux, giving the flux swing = 2.5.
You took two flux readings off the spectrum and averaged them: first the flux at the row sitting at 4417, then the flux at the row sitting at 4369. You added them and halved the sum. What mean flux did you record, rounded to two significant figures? 5.9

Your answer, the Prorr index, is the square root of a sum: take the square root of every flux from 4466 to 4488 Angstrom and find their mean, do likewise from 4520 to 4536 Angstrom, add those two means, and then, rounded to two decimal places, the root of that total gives 1.97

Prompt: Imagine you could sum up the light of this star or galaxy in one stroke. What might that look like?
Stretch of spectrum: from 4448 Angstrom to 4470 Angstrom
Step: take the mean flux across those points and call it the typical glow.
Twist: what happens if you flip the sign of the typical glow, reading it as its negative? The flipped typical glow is -4.5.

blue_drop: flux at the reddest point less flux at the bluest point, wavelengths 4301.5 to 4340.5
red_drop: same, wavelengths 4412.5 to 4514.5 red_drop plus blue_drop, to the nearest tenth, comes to -2.5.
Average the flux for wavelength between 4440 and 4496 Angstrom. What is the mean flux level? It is 4.36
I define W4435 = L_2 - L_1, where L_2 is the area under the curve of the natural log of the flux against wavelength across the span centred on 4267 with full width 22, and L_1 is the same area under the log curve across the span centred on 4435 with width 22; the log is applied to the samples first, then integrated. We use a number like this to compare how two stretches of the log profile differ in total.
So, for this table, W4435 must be -13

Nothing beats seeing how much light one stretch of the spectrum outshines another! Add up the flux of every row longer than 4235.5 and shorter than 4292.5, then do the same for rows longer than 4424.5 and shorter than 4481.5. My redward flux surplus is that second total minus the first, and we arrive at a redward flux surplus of 33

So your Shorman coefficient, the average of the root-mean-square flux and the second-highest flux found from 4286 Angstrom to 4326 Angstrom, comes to 3.8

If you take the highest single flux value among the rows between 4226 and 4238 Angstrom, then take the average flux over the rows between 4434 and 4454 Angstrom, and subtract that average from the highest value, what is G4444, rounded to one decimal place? -1.9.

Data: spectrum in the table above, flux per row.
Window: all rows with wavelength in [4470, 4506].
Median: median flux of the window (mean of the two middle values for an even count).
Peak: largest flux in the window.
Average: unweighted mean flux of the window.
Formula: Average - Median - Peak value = -4.2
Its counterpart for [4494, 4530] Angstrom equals -3.8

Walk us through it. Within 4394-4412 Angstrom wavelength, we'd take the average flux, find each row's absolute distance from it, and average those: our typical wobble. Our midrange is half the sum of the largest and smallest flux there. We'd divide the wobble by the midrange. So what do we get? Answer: 0.028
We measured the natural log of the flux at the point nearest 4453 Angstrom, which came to 1.5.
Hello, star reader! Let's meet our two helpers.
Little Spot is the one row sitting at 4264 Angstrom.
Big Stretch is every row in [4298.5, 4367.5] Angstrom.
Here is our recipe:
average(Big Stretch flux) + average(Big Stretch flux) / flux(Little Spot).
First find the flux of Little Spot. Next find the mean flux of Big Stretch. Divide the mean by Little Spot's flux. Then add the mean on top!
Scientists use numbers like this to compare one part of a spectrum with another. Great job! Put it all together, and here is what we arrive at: 5.3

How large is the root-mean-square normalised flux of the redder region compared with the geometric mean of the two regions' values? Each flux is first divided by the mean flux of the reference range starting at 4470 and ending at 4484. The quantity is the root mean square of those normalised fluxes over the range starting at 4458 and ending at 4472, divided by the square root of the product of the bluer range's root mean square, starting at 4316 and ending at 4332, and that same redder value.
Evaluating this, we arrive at 1.05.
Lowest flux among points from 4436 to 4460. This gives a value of 4.59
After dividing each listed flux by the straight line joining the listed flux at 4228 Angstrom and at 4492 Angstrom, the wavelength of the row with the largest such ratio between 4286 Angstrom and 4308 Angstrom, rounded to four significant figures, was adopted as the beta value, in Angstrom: 4300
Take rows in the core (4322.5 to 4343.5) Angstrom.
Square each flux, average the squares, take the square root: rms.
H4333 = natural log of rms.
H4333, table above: 1.40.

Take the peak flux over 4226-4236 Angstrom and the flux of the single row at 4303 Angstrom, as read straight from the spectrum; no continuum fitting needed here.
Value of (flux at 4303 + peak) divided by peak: 2.1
